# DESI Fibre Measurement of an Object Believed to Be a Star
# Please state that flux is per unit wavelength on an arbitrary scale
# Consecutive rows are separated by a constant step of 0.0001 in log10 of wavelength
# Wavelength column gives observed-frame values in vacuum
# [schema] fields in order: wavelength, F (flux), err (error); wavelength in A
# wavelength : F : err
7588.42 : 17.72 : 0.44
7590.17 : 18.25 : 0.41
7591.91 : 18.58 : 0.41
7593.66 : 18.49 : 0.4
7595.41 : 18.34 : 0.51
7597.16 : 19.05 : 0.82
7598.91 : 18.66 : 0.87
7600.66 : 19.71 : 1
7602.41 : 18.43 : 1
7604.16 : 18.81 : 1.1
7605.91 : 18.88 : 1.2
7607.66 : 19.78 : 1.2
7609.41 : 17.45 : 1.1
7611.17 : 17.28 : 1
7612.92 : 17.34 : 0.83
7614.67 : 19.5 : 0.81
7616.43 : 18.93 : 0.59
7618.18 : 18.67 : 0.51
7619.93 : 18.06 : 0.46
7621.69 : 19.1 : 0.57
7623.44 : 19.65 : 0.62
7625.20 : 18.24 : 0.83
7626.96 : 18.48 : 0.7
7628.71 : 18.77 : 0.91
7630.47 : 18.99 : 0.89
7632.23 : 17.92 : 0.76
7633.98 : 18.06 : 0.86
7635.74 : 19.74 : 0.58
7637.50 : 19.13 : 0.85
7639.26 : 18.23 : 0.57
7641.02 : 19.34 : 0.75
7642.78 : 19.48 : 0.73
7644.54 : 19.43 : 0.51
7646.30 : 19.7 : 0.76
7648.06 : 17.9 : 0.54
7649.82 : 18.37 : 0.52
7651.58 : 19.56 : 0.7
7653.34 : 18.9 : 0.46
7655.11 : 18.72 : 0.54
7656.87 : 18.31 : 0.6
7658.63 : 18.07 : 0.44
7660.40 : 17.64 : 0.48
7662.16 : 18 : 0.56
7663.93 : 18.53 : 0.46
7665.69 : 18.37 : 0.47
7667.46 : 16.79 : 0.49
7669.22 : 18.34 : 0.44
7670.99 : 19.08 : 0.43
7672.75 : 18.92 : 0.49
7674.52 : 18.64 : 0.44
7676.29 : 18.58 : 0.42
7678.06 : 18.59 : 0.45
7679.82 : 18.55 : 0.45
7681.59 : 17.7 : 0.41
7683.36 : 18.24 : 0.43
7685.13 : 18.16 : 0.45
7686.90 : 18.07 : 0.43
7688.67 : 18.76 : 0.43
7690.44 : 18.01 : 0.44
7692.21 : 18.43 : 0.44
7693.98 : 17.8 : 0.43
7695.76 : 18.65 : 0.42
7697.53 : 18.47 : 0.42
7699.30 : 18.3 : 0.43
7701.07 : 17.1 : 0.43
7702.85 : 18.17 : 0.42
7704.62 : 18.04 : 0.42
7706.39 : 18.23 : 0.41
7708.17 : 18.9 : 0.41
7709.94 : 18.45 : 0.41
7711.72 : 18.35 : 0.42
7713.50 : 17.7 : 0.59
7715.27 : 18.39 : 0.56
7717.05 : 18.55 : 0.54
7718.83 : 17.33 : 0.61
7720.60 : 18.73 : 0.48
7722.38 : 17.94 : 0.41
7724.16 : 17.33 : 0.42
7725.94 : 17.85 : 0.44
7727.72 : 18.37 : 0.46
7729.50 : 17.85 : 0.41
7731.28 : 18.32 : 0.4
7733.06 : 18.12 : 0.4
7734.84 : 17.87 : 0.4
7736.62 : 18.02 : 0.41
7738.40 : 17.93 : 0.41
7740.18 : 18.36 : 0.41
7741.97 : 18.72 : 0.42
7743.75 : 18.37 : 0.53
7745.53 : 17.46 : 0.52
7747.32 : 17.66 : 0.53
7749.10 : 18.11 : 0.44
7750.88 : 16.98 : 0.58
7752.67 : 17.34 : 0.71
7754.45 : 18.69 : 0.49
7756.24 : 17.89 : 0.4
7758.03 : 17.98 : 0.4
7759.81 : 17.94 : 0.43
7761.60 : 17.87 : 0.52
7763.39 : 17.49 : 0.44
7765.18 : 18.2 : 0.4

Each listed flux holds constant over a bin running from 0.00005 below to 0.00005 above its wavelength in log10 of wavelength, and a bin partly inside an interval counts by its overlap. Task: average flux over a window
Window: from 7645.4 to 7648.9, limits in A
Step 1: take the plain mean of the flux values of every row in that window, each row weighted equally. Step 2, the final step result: 18.8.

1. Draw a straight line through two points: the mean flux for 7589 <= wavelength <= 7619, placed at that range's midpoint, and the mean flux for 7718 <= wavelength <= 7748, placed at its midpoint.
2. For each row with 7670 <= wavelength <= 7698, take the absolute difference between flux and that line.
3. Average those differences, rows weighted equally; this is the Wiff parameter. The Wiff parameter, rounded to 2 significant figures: 0.35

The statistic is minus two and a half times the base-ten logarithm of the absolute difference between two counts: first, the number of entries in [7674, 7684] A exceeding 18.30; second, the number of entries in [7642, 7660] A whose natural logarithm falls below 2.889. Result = -1.2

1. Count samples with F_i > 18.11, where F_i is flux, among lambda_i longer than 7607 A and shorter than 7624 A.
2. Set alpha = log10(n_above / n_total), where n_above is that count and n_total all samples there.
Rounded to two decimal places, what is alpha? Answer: -0.22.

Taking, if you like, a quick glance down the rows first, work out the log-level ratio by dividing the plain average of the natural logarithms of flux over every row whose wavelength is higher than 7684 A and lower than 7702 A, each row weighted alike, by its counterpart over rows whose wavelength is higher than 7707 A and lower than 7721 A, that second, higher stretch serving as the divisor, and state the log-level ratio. 1.00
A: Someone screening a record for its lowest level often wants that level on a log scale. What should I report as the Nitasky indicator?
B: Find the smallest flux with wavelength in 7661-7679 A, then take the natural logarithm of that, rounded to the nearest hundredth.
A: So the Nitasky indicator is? 2.82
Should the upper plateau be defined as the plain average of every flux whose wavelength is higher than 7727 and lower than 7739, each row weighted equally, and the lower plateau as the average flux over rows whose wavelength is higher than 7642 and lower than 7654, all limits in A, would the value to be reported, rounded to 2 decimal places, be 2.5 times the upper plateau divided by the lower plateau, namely 2.37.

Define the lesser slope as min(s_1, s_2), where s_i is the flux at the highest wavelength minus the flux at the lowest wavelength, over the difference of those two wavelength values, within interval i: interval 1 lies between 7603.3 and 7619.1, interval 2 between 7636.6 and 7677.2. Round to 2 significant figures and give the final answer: -0.014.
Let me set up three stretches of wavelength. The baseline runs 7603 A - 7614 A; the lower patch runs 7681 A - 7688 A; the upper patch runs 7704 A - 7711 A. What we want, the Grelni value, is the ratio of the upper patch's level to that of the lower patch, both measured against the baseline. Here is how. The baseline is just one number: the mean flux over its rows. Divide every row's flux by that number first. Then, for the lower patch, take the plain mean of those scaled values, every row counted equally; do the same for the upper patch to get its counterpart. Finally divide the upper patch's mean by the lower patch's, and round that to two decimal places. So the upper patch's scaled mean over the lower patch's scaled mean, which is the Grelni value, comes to 1.02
